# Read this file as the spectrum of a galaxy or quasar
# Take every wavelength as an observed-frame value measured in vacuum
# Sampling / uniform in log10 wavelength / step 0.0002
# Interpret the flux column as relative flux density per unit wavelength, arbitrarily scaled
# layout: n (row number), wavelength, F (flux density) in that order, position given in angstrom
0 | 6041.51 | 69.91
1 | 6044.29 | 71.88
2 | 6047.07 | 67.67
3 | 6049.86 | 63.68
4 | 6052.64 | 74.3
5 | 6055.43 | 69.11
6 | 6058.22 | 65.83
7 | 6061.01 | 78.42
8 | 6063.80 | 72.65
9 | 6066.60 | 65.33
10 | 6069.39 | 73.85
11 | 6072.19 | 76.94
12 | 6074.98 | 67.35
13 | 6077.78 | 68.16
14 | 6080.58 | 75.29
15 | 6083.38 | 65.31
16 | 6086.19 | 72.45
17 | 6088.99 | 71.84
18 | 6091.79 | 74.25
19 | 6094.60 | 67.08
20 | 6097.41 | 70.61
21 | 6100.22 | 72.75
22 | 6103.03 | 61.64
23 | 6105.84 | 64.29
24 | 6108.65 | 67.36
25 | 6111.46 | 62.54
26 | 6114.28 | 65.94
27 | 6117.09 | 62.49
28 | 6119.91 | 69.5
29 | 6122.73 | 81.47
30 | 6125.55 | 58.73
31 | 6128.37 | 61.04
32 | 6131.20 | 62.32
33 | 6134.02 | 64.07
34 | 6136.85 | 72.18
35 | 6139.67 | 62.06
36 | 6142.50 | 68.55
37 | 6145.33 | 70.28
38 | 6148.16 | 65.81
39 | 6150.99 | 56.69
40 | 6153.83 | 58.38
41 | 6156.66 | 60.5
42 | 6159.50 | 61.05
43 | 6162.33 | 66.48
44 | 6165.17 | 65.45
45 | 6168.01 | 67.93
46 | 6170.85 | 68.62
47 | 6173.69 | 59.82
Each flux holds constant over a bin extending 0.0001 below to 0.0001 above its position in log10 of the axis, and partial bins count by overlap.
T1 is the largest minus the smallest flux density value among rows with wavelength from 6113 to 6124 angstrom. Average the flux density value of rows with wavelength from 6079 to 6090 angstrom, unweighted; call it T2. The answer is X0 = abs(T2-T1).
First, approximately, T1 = 19.0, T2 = 71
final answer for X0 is 52.2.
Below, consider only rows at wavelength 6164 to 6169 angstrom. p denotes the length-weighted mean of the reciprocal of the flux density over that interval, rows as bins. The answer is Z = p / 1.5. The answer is 0.0100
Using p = 0.0150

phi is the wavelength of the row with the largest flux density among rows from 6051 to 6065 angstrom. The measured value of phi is 6061.01 angstrom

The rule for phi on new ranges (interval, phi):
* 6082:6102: 6091.79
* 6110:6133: 6122.73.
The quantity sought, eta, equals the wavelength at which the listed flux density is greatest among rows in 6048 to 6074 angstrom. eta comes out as 6061.01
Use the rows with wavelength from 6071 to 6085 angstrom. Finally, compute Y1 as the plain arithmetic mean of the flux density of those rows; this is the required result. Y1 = 70.6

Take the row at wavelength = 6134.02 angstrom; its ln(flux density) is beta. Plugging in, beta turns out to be 4.16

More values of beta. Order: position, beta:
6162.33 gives 4.20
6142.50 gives 4.23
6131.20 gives 4.13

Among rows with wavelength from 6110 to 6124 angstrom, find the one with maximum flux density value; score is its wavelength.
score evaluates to 6122.73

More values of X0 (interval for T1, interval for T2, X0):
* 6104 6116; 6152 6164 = 56.8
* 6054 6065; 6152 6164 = 49.0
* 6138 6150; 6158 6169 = 57.0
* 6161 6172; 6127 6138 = 61.7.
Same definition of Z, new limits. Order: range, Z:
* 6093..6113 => 0.0100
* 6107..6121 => 0.0102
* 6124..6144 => 0.0104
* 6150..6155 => 0.0116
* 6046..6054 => 0.0098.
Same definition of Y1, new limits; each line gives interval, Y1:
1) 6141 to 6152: 65.3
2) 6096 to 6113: 66.5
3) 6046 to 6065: 70.2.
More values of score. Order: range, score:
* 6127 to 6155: 6136.85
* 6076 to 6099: 6080.58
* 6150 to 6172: 6170.85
